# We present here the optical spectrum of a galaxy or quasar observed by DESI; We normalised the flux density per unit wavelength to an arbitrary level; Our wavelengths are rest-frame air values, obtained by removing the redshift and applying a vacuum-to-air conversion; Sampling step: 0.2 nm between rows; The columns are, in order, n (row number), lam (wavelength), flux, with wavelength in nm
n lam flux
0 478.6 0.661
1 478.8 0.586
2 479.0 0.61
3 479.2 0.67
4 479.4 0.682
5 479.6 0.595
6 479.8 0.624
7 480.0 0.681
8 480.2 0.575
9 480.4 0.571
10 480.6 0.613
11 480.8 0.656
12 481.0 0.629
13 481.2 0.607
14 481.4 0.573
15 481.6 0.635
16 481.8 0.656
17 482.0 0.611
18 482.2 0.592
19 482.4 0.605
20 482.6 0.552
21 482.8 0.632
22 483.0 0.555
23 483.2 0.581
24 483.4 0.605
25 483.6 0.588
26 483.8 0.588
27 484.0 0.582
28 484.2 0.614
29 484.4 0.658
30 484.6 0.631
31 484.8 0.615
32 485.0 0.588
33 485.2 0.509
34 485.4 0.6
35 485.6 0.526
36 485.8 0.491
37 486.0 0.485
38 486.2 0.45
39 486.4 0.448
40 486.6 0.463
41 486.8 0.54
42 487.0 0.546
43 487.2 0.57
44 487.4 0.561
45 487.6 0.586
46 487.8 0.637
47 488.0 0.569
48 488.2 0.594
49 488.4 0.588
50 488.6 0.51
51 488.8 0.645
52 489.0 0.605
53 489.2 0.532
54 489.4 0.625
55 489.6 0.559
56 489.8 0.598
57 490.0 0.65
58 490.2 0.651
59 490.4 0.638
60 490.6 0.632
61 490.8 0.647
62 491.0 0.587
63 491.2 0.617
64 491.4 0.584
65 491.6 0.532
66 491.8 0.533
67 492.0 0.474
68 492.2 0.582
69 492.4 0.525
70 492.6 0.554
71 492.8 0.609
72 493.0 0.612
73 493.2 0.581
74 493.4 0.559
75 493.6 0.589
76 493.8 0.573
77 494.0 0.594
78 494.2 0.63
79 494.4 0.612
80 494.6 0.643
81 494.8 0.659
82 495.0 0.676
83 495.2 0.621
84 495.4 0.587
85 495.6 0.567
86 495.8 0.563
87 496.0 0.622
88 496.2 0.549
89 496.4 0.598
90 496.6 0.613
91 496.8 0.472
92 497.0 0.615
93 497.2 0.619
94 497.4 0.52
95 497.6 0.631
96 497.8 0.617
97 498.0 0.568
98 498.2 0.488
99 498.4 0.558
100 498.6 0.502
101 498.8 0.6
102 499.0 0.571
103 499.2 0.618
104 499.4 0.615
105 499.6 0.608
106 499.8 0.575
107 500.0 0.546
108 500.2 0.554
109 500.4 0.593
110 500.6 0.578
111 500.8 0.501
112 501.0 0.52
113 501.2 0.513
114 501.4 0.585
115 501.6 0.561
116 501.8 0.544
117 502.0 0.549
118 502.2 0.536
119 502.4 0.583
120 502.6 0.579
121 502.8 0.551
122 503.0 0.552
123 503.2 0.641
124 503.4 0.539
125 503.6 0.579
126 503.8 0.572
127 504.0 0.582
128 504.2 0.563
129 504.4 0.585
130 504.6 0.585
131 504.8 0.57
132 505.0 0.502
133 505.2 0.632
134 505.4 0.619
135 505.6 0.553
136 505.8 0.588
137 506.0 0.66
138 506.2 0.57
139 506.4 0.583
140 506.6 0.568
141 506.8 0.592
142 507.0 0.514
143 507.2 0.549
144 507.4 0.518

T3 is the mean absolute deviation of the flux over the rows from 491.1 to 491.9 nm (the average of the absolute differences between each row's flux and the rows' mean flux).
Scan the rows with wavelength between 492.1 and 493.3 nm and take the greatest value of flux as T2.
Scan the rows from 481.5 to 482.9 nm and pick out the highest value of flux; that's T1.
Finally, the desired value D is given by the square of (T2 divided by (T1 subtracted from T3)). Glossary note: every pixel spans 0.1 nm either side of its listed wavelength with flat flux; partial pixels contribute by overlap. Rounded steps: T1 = 0.656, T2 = 0.612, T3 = 0.034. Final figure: 0.97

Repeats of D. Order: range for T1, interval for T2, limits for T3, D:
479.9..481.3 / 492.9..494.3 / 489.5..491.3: 0.93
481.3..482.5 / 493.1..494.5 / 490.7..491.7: 1.02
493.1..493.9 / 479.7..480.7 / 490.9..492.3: 1.53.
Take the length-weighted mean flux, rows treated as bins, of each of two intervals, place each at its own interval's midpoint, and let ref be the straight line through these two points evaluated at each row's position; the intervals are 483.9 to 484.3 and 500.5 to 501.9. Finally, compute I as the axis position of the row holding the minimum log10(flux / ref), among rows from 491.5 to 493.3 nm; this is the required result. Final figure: 492.0 nm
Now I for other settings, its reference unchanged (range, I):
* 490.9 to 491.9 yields 491.6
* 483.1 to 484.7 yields 483.2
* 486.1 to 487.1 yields 486.4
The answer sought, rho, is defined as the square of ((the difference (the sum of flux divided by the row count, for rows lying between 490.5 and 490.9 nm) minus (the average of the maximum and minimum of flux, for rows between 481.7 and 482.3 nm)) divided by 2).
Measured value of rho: 0.0001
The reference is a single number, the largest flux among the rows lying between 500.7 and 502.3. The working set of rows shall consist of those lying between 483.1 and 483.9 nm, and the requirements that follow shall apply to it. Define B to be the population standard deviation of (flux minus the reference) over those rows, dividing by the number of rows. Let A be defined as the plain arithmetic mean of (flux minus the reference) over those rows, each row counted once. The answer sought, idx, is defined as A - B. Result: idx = 0.00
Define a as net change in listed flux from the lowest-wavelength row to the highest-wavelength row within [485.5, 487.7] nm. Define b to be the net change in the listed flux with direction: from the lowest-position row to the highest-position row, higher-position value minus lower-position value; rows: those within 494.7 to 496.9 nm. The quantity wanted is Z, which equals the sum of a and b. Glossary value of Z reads -0.13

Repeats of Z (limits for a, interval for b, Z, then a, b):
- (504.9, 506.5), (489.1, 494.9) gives 0.21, 0.081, 0.13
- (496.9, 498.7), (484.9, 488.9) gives -0.06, -0.113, 0.06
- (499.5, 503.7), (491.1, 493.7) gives -0.06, -0.029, -0.03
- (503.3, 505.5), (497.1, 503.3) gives 0.10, 0.080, 0.02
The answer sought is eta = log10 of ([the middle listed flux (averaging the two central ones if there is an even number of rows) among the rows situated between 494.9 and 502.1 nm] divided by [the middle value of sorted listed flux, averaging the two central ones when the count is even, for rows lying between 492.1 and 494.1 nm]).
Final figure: -0.006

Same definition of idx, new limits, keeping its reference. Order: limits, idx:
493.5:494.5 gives -0.01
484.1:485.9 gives -0.06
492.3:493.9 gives -0.04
